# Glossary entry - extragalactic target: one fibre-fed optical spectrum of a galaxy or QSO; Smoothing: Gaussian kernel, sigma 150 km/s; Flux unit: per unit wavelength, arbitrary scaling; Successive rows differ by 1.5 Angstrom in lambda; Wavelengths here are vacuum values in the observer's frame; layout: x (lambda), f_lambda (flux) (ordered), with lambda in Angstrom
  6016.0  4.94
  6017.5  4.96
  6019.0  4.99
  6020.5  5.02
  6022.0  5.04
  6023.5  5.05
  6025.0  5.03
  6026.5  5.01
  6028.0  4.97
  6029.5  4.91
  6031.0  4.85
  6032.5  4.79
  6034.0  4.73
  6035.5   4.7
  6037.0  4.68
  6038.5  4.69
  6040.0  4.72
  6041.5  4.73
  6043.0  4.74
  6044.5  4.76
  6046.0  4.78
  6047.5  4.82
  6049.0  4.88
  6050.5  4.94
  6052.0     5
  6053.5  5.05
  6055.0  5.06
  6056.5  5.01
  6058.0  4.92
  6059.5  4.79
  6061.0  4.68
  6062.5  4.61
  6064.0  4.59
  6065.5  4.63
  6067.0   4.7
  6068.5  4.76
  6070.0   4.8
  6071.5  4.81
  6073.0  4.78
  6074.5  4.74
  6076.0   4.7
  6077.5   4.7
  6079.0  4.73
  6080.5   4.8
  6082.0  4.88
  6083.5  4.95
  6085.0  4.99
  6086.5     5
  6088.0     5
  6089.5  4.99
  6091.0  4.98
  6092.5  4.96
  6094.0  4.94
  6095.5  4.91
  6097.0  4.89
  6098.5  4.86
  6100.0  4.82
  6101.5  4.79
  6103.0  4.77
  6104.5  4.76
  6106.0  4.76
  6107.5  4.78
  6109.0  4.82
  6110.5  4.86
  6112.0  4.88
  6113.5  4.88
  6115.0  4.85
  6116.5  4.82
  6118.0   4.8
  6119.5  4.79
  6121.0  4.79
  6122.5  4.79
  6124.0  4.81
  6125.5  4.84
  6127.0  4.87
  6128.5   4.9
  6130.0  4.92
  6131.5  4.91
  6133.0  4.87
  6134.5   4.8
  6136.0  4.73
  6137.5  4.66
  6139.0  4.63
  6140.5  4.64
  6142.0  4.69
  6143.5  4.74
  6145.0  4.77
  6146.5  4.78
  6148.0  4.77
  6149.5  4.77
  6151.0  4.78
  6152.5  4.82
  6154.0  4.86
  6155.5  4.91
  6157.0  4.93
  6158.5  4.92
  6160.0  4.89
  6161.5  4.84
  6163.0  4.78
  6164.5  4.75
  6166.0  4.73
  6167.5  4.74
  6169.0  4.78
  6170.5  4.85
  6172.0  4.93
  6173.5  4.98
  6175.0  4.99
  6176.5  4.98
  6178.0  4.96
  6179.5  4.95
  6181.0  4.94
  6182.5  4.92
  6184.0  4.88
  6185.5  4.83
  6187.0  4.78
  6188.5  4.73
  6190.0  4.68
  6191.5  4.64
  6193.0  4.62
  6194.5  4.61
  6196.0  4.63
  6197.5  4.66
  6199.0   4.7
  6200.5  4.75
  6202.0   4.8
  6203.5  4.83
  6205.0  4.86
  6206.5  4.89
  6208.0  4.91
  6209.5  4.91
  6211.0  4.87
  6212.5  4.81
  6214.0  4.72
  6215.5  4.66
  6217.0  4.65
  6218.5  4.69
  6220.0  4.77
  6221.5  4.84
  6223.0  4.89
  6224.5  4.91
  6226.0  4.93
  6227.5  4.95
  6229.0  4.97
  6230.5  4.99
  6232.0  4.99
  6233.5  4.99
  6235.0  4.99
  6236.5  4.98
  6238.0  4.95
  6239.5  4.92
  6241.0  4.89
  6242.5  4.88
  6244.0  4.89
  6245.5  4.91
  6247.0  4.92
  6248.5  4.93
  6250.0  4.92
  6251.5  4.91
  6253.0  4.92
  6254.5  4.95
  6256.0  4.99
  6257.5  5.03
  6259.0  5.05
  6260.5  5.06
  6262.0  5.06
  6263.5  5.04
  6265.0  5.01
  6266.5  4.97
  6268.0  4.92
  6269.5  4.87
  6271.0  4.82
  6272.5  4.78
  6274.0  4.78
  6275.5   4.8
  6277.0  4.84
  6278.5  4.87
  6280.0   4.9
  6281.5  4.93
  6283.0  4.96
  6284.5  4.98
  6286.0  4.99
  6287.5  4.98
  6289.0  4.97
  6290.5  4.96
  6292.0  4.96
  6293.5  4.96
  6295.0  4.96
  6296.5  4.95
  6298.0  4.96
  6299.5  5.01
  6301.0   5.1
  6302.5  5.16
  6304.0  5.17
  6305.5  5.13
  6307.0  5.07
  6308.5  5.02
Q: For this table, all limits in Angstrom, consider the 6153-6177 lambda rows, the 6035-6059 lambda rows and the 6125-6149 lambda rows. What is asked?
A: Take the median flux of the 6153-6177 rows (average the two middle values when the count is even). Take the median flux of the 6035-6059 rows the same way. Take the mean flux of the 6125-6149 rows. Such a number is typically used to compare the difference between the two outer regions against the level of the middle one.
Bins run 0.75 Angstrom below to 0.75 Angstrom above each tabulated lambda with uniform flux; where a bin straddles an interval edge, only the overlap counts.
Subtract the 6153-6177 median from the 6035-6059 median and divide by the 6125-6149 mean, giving -0.016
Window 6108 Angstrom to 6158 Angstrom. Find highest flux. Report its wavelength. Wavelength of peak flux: 6157.0 Angstrom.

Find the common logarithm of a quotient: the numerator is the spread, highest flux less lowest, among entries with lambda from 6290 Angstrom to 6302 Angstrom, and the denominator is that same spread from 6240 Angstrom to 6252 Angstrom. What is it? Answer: 0.48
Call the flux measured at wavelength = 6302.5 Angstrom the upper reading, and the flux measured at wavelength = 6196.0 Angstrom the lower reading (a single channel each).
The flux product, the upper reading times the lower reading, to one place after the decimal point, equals 23.9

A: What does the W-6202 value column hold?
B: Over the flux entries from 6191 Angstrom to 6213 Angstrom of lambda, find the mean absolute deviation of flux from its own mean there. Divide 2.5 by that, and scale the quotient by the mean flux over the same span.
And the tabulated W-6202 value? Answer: 119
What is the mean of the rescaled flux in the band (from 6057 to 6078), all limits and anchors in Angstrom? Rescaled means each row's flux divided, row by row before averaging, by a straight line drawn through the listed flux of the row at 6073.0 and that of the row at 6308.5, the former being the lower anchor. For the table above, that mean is 0.991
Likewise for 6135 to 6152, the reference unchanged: 0.974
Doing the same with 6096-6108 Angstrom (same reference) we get 0.999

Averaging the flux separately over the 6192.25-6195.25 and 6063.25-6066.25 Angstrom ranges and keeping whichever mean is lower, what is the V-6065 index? 4.61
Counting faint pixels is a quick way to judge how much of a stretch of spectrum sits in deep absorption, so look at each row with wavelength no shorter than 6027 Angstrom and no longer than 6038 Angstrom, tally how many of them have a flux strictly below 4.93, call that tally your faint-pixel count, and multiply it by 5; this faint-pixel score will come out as 30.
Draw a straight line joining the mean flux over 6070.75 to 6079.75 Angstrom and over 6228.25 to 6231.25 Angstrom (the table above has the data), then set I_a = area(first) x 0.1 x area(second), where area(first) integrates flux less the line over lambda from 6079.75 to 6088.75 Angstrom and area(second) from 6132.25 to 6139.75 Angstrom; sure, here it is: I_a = -0.12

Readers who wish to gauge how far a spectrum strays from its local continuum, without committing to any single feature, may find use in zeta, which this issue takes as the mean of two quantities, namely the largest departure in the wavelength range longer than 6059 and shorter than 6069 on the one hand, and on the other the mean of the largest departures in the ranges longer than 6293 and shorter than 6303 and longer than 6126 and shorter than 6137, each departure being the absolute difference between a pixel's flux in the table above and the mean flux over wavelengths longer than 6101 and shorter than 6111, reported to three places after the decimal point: 0.225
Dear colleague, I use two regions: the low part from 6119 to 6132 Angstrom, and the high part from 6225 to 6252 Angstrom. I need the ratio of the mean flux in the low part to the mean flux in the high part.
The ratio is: 0.981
